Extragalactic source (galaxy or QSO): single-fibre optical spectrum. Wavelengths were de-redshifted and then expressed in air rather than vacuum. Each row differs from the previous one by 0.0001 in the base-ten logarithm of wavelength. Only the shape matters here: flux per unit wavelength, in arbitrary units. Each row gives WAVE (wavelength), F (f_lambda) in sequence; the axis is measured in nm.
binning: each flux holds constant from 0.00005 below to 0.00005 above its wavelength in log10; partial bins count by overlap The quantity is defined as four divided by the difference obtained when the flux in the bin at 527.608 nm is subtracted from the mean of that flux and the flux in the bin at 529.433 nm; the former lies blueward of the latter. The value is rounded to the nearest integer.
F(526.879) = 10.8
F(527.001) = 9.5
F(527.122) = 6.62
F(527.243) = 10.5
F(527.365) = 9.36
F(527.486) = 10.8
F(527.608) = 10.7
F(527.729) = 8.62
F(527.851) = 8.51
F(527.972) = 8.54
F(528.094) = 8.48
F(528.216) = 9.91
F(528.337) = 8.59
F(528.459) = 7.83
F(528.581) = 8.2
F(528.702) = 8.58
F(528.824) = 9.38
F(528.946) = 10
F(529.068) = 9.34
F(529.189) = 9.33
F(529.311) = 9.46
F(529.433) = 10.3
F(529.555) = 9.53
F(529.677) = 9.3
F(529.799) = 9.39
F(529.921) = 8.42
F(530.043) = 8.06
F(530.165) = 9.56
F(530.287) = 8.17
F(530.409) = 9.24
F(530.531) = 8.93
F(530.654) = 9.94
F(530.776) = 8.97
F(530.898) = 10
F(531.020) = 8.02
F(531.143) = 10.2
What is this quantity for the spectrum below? -20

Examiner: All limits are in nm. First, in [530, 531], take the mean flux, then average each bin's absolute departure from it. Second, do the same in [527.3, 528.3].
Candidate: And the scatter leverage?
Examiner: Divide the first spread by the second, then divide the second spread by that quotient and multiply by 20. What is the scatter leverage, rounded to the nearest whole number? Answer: 24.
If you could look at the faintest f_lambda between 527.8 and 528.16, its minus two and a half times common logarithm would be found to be -2.32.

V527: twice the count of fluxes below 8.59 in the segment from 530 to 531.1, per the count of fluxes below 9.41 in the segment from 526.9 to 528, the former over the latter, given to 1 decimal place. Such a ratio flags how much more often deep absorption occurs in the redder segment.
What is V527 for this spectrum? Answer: 1.2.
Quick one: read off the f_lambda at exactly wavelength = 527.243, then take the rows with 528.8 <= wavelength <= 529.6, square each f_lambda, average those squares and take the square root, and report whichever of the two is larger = 10.5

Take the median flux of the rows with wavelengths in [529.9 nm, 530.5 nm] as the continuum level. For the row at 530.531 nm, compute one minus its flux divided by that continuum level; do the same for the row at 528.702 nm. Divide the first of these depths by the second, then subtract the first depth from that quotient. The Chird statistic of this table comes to 3.2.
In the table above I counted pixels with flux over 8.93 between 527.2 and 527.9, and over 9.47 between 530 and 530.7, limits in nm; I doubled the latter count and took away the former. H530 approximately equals 0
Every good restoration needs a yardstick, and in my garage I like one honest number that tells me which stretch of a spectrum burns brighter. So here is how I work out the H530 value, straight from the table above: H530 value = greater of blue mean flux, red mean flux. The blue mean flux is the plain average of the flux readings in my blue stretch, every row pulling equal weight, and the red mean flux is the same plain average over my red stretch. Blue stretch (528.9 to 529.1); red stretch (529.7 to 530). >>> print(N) 9.7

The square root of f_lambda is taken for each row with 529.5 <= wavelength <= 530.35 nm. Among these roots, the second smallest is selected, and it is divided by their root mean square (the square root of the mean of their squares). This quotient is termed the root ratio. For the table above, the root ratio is 0.957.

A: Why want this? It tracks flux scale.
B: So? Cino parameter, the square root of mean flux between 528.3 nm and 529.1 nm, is 2.97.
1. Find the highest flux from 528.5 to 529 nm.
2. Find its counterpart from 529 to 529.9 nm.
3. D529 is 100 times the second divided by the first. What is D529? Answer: 103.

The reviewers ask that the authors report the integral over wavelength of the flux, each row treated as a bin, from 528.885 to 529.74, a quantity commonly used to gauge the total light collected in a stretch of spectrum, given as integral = 8.2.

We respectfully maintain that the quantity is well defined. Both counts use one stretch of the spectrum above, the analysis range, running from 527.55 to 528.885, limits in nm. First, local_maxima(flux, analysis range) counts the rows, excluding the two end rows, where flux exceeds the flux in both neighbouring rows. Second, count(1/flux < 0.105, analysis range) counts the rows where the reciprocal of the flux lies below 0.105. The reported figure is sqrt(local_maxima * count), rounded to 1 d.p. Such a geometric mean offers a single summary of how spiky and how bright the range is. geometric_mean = 2.0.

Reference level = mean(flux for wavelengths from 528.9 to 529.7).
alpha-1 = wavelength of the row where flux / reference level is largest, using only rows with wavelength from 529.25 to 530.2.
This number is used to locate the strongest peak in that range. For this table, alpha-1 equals 529.433 nm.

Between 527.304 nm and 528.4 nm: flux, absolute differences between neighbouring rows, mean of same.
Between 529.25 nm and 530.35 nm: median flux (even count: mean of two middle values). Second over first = 11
